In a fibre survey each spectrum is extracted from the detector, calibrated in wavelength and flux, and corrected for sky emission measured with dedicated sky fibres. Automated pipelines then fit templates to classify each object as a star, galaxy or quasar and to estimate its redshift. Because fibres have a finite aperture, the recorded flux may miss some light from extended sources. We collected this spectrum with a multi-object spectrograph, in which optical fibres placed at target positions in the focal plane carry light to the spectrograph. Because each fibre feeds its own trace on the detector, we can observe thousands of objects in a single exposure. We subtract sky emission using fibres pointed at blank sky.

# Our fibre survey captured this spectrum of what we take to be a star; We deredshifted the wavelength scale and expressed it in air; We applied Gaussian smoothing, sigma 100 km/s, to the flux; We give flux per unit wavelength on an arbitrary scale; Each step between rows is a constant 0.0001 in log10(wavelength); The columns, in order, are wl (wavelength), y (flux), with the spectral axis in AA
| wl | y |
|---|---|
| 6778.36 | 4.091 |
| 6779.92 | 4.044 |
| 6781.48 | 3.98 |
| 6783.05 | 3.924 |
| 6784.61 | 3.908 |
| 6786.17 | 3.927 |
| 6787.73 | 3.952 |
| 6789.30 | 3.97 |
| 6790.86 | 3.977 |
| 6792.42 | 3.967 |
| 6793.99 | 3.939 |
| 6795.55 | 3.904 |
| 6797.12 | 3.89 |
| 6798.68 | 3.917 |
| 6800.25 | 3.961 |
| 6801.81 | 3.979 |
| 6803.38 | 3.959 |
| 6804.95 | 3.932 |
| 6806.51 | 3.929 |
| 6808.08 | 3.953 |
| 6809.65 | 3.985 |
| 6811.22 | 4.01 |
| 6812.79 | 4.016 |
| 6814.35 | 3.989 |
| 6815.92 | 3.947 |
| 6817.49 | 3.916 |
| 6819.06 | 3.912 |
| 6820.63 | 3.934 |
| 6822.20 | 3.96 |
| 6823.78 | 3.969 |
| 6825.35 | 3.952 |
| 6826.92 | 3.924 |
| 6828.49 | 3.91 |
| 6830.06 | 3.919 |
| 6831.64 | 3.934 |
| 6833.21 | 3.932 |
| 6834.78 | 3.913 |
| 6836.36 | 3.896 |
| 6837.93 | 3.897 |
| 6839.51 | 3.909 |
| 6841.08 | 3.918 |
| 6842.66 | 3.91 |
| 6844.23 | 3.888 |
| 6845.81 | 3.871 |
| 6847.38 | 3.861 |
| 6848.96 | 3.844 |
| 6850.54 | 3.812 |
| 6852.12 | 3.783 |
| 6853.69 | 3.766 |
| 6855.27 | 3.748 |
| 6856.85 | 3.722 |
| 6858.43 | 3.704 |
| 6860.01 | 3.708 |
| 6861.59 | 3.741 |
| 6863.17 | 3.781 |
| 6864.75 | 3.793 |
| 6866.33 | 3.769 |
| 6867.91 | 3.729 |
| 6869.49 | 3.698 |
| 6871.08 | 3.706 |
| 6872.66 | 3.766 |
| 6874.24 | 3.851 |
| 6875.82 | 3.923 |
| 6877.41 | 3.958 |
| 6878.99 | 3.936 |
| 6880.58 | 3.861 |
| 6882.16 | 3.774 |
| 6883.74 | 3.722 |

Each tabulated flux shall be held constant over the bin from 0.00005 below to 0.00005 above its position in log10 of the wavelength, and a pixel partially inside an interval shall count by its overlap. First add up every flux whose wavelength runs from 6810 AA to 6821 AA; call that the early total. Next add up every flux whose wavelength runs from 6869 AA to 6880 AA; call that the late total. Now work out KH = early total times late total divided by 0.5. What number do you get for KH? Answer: 1488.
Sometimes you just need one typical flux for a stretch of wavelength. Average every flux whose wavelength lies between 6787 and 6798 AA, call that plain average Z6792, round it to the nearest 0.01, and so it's 3.94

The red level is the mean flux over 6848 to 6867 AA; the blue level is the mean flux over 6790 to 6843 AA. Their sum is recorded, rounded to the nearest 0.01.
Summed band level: 7.70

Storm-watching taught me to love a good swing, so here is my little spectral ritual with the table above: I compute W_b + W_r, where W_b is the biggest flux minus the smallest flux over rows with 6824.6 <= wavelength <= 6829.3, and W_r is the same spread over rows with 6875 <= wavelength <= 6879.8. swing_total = 0.077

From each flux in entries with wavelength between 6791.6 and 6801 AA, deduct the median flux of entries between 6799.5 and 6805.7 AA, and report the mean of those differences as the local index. -0.03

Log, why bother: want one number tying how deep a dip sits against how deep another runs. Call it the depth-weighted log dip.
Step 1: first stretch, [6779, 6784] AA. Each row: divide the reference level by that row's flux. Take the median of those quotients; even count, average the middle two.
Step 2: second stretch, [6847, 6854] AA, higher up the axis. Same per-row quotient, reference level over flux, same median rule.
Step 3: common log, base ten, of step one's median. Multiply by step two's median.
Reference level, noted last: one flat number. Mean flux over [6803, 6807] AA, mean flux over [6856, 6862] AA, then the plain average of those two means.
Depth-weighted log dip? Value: -0.017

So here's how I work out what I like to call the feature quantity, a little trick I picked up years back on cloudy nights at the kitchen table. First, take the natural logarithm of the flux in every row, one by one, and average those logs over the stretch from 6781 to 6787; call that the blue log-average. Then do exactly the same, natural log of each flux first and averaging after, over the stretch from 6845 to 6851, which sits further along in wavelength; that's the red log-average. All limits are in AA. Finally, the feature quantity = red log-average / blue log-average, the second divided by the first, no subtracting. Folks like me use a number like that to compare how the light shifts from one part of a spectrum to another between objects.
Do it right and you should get 0.98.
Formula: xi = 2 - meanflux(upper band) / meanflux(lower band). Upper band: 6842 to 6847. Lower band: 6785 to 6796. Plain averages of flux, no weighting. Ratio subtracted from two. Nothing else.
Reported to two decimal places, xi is 1.01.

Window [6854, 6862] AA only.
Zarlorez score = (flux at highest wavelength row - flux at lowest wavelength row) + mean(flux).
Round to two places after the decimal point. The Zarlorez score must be 3.72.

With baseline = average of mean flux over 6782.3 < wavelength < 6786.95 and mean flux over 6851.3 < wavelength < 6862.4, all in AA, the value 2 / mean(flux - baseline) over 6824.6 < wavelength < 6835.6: 21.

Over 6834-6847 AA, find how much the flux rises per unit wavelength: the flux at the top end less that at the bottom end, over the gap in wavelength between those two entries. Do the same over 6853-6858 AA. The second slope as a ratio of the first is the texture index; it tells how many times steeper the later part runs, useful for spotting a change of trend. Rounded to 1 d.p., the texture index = 3.7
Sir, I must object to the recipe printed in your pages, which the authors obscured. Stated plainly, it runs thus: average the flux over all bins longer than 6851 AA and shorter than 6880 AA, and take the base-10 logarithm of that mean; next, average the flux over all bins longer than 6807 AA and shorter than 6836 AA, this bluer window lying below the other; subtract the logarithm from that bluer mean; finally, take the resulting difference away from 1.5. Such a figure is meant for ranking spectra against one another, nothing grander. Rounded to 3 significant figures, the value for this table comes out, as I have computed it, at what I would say -1.87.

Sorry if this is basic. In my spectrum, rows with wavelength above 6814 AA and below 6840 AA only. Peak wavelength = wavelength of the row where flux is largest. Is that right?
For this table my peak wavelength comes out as 6814.35 AA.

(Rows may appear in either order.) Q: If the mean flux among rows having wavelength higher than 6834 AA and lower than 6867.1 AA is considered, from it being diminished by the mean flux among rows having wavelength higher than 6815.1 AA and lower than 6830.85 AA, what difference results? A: -0.11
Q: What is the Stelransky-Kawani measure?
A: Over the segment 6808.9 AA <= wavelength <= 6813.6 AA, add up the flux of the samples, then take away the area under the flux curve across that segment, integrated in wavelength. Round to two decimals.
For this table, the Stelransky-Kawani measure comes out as -6.83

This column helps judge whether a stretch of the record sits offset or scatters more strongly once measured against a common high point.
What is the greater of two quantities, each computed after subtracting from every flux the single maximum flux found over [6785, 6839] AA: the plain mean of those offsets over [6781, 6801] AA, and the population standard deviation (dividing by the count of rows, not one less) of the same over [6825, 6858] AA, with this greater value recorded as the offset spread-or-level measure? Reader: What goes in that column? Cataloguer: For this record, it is 0.0654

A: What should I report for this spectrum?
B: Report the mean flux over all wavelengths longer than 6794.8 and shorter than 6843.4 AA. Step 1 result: 3.94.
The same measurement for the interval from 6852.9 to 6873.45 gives 3.74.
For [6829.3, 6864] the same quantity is 3.84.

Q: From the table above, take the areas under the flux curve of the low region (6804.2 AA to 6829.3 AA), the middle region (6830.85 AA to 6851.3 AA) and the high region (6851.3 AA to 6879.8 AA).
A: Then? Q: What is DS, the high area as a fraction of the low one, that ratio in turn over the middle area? 0.014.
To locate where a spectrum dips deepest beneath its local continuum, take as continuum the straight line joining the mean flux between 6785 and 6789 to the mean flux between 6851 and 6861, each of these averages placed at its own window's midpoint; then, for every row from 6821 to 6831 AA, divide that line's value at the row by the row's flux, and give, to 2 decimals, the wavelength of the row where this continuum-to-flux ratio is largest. 6828.49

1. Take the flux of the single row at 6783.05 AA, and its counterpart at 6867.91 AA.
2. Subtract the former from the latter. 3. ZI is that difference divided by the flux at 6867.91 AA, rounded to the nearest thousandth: -0.052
